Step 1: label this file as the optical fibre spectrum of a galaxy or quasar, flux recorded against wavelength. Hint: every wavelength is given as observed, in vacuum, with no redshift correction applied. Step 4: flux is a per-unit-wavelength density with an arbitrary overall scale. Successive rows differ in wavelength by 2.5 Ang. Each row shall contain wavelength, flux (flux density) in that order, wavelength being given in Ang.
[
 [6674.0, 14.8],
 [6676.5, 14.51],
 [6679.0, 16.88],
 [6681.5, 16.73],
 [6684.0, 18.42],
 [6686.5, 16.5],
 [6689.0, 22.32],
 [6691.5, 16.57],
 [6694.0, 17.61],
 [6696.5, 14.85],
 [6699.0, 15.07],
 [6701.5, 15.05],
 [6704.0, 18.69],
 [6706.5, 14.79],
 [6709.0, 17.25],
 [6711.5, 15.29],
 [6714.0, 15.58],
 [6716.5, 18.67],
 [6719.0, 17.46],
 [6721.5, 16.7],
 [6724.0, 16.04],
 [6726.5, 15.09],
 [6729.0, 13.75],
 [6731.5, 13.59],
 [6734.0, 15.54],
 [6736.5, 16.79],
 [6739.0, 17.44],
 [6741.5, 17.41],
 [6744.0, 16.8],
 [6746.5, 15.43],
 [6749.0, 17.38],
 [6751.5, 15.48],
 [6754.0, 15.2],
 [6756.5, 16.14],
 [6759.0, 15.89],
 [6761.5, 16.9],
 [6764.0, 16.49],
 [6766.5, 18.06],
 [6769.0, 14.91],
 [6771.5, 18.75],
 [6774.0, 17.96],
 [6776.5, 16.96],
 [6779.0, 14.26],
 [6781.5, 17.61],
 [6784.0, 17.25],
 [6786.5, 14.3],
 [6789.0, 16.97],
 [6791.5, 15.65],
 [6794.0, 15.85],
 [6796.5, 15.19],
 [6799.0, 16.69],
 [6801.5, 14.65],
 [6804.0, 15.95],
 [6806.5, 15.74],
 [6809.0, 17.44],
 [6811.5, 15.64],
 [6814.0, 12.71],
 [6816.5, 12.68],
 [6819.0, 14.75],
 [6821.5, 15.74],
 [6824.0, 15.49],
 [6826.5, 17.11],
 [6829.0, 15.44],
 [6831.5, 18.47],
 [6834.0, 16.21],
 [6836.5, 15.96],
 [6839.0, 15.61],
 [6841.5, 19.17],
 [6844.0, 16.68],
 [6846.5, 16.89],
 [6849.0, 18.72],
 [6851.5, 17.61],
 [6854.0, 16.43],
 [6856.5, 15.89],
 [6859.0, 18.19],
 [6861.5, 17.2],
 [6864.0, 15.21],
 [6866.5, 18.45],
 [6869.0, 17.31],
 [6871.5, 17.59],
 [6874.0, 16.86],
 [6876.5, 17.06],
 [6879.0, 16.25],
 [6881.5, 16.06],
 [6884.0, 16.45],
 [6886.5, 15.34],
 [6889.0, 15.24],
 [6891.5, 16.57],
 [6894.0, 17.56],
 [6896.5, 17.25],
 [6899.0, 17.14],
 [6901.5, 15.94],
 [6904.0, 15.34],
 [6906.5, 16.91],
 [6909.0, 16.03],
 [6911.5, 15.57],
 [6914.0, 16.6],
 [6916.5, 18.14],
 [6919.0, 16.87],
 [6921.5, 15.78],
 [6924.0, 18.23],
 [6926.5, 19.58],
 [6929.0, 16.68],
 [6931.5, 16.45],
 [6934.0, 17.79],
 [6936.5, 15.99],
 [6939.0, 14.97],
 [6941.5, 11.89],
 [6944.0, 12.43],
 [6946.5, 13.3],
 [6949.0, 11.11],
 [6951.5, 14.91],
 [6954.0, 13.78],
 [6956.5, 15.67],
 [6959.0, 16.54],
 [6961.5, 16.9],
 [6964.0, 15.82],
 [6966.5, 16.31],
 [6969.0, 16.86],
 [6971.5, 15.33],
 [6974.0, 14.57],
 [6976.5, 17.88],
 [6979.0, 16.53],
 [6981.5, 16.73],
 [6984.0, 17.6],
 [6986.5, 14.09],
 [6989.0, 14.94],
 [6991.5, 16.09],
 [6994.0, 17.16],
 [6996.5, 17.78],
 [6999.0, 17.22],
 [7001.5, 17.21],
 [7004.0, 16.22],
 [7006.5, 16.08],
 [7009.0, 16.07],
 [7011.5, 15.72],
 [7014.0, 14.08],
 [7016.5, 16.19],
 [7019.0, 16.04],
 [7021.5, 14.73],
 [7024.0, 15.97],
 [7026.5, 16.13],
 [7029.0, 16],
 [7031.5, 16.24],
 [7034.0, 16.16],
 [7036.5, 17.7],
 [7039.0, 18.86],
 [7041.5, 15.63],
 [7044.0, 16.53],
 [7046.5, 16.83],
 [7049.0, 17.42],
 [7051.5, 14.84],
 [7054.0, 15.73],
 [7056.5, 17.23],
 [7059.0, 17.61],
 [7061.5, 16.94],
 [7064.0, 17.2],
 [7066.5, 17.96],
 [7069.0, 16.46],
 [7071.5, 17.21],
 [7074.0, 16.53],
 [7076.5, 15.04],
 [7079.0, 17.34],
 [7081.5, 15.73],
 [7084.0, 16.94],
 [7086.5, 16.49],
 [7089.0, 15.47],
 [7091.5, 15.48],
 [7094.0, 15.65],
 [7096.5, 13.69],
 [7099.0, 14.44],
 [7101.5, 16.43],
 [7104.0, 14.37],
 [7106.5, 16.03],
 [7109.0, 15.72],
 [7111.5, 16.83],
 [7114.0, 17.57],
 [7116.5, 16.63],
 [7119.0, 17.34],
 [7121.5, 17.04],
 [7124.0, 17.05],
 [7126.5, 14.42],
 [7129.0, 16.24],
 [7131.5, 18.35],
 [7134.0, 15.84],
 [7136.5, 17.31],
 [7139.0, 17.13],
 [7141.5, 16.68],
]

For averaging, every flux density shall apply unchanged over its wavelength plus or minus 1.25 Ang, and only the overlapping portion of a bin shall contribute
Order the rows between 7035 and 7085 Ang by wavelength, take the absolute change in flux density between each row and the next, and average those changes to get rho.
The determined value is 1.2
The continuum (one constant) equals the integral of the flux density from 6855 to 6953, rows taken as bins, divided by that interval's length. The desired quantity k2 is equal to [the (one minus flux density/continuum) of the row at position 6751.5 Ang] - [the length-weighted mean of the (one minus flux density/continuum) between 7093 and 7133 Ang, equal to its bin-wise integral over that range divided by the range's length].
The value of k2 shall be 0.04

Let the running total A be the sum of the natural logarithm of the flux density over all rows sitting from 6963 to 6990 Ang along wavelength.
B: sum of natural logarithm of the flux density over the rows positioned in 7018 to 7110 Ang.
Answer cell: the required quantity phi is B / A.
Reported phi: 3.4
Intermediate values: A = 31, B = 103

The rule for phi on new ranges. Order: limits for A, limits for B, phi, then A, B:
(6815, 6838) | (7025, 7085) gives 2.7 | 25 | 68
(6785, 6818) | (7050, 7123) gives 2.3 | 35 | 81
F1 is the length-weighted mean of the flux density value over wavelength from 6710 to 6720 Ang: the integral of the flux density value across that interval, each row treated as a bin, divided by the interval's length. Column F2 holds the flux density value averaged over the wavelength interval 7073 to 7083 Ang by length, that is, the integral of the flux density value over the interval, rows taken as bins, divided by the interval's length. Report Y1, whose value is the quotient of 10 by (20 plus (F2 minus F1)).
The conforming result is 0.515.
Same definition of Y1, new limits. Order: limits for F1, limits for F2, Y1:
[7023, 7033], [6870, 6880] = 0.479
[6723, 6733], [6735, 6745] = 0.445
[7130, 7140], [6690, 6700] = 0.524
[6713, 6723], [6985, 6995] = 0.542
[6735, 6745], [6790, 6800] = 0.533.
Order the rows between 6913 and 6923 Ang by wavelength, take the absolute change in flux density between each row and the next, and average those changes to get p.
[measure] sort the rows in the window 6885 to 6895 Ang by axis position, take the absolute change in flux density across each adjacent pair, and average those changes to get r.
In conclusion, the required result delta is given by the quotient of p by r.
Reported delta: 1.6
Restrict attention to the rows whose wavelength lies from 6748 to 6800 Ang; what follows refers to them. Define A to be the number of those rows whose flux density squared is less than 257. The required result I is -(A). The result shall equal -9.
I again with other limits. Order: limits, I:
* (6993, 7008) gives 0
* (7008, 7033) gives -5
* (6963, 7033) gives -10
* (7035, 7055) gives -3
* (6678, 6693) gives 0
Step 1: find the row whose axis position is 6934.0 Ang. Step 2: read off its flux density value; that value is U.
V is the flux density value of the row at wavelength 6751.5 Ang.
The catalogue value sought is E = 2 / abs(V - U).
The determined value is 1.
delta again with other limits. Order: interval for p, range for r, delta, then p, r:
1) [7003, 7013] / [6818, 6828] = 0.2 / 0.2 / 0.95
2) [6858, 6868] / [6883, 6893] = 2.4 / 2.1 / 0.85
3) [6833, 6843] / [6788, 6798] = 1.9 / 1.4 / 0.73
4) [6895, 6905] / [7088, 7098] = 0.9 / 0.6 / 0.71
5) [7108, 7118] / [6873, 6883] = 2.3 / 0.9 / 0.40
